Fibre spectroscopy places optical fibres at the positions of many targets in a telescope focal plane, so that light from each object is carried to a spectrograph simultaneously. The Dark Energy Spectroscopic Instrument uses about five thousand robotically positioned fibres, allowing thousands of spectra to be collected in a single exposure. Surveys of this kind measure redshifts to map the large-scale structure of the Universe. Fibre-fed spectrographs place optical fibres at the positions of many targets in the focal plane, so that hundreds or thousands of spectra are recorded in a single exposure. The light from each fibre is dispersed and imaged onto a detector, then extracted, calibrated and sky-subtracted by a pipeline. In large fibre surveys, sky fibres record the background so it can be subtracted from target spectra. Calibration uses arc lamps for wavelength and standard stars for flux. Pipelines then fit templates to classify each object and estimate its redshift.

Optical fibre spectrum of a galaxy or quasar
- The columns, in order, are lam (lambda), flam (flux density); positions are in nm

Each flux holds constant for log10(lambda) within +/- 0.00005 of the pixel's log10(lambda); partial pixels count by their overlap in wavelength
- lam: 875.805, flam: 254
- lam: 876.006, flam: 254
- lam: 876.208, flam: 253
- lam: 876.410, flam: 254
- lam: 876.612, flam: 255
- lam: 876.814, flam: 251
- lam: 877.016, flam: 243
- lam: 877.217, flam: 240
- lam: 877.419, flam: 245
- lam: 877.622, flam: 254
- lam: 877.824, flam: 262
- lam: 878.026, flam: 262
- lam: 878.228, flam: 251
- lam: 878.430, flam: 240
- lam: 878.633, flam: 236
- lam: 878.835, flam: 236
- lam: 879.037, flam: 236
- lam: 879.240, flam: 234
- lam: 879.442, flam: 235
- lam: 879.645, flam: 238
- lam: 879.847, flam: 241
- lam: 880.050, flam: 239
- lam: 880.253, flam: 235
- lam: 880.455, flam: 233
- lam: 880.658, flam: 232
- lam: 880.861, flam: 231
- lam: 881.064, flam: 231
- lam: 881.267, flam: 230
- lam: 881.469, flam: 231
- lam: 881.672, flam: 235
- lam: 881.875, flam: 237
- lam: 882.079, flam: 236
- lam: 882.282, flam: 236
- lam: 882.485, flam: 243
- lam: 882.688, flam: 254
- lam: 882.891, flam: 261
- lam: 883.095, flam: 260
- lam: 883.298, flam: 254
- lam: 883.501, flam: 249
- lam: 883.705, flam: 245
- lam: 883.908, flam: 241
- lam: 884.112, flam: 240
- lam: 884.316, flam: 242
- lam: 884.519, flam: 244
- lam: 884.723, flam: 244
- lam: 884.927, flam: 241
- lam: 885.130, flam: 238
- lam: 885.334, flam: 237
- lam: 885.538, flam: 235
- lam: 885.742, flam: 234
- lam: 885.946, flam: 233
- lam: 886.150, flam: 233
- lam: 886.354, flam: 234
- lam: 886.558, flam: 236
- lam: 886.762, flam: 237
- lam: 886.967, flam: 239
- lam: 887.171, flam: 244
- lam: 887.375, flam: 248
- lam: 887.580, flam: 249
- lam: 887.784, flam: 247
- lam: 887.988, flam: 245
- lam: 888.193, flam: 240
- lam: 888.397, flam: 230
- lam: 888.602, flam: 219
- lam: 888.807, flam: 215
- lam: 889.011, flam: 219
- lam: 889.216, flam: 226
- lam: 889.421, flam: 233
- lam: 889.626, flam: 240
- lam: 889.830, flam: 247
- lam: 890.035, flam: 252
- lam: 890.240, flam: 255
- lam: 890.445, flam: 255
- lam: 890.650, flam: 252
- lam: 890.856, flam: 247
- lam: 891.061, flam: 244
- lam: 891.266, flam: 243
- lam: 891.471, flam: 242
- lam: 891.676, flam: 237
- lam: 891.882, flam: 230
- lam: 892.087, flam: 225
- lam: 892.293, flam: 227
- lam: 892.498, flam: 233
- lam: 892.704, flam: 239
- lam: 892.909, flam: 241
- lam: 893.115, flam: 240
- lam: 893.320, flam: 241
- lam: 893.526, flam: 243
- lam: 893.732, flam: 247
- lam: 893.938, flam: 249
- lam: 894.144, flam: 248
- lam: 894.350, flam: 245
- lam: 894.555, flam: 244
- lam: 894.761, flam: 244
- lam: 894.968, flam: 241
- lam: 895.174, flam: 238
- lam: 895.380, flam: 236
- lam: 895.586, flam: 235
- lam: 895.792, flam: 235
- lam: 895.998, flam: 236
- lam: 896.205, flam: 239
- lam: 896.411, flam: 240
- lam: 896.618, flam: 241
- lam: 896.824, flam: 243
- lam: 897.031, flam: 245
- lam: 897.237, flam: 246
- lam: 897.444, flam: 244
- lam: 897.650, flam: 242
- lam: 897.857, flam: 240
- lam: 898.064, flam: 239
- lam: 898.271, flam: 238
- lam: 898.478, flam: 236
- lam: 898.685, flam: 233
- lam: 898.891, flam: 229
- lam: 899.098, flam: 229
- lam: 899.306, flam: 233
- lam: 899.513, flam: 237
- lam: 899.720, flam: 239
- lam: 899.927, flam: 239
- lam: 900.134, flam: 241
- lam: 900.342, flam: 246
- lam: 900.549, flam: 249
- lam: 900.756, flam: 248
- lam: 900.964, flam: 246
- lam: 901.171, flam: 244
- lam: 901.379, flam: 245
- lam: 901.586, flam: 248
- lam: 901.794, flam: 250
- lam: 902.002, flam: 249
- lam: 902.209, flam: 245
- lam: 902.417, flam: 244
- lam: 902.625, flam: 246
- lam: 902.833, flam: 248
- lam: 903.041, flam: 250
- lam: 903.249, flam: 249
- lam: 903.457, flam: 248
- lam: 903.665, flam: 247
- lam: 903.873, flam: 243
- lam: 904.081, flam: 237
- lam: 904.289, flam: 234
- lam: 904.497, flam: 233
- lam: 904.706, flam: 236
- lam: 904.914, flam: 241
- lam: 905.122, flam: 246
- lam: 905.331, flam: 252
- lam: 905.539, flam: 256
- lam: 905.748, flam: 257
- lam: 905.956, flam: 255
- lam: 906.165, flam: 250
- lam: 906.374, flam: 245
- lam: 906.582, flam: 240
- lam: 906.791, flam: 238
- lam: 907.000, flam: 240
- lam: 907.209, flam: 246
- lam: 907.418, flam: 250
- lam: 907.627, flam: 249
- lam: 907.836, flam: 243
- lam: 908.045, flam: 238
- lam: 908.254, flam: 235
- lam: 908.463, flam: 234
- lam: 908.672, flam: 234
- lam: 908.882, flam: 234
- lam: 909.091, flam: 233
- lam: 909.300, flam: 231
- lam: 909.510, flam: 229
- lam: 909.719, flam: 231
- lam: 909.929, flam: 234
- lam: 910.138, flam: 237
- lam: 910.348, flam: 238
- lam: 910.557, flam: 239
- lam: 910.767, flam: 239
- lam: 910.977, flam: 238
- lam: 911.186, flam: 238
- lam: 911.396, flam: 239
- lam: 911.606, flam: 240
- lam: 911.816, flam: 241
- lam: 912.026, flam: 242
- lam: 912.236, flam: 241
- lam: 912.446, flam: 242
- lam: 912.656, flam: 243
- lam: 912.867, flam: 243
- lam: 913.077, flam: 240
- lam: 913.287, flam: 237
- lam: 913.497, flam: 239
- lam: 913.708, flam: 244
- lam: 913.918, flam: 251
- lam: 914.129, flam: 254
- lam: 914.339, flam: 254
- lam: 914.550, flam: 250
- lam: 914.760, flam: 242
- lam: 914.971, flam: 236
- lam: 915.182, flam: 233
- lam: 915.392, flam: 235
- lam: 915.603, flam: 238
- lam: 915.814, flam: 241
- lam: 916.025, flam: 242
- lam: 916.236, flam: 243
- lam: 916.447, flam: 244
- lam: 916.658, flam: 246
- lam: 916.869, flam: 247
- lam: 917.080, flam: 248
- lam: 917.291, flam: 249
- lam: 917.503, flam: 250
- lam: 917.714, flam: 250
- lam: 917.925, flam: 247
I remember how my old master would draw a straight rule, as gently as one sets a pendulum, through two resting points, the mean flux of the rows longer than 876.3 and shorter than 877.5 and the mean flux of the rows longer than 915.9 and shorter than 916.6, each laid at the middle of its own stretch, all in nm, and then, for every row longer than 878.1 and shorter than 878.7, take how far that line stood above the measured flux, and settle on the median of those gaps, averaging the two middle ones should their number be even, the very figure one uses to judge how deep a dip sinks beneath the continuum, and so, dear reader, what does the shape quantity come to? 8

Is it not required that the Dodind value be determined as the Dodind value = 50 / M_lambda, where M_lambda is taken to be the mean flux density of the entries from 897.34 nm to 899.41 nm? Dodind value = 0.212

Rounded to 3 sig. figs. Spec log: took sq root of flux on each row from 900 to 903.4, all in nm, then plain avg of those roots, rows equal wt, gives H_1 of 15.7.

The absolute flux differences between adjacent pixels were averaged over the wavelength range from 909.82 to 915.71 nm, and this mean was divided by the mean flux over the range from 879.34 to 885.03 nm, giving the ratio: 0.0095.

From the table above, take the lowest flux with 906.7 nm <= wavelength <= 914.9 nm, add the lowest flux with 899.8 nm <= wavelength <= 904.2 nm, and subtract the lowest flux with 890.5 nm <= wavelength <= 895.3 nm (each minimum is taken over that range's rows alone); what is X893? 241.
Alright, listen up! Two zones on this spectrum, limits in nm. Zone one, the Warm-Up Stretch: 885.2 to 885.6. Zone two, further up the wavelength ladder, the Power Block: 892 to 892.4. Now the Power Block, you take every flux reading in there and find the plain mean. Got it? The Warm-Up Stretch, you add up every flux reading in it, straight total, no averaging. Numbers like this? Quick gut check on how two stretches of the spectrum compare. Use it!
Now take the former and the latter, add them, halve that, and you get 349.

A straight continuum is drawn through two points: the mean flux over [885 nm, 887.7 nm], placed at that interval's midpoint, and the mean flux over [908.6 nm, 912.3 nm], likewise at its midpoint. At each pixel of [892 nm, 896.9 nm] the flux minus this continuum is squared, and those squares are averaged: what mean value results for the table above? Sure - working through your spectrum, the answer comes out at 37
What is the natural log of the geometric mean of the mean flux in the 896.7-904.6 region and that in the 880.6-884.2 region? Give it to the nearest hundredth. 5.49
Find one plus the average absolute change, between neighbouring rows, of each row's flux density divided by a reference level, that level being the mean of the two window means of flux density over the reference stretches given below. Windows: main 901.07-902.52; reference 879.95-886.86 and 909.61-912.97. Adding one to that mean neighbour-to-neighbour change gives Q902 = 1.01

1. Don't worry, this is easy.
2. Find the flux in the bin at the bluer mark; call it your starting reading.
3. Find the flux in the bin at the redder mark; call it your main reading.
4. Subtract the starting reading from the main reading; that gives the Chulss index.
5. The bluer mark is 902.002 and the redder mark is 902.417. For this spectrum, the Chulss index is -5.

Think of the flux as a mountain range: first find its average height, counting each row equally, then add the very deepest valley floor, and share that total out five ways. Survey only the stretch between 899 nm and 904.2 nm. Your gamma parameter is 94.6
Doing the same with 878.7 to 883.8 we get 93.9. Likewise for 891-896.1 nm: 92.9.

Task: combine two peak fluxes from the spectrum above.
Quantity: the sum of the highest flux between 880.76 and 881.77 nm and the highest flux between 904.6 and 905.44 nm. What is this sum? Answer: 487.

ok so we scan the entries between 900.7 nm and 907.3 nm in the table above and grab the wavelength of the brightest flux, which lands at 905.748 nm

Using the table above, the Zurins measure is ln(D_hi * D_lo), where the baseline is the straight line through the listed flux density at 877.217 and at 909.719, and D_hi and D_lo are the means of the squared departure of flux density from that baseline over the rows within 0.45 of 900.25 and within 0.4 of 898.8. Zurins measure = 7.4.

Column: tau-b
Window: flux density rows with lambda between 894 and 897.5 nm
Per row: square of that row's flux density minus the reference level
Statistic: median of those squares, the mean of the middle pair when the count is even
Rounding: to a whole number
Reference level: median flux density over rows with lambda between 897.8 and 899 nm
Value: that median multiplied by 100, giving 1600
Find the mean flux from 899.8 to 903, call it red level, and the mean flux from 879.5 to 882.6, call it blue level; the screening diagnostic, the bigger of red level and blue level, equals 246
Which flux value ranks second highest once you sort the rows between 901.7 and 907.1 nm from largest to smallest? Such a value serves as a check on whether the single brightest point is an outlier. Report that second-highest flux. 256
